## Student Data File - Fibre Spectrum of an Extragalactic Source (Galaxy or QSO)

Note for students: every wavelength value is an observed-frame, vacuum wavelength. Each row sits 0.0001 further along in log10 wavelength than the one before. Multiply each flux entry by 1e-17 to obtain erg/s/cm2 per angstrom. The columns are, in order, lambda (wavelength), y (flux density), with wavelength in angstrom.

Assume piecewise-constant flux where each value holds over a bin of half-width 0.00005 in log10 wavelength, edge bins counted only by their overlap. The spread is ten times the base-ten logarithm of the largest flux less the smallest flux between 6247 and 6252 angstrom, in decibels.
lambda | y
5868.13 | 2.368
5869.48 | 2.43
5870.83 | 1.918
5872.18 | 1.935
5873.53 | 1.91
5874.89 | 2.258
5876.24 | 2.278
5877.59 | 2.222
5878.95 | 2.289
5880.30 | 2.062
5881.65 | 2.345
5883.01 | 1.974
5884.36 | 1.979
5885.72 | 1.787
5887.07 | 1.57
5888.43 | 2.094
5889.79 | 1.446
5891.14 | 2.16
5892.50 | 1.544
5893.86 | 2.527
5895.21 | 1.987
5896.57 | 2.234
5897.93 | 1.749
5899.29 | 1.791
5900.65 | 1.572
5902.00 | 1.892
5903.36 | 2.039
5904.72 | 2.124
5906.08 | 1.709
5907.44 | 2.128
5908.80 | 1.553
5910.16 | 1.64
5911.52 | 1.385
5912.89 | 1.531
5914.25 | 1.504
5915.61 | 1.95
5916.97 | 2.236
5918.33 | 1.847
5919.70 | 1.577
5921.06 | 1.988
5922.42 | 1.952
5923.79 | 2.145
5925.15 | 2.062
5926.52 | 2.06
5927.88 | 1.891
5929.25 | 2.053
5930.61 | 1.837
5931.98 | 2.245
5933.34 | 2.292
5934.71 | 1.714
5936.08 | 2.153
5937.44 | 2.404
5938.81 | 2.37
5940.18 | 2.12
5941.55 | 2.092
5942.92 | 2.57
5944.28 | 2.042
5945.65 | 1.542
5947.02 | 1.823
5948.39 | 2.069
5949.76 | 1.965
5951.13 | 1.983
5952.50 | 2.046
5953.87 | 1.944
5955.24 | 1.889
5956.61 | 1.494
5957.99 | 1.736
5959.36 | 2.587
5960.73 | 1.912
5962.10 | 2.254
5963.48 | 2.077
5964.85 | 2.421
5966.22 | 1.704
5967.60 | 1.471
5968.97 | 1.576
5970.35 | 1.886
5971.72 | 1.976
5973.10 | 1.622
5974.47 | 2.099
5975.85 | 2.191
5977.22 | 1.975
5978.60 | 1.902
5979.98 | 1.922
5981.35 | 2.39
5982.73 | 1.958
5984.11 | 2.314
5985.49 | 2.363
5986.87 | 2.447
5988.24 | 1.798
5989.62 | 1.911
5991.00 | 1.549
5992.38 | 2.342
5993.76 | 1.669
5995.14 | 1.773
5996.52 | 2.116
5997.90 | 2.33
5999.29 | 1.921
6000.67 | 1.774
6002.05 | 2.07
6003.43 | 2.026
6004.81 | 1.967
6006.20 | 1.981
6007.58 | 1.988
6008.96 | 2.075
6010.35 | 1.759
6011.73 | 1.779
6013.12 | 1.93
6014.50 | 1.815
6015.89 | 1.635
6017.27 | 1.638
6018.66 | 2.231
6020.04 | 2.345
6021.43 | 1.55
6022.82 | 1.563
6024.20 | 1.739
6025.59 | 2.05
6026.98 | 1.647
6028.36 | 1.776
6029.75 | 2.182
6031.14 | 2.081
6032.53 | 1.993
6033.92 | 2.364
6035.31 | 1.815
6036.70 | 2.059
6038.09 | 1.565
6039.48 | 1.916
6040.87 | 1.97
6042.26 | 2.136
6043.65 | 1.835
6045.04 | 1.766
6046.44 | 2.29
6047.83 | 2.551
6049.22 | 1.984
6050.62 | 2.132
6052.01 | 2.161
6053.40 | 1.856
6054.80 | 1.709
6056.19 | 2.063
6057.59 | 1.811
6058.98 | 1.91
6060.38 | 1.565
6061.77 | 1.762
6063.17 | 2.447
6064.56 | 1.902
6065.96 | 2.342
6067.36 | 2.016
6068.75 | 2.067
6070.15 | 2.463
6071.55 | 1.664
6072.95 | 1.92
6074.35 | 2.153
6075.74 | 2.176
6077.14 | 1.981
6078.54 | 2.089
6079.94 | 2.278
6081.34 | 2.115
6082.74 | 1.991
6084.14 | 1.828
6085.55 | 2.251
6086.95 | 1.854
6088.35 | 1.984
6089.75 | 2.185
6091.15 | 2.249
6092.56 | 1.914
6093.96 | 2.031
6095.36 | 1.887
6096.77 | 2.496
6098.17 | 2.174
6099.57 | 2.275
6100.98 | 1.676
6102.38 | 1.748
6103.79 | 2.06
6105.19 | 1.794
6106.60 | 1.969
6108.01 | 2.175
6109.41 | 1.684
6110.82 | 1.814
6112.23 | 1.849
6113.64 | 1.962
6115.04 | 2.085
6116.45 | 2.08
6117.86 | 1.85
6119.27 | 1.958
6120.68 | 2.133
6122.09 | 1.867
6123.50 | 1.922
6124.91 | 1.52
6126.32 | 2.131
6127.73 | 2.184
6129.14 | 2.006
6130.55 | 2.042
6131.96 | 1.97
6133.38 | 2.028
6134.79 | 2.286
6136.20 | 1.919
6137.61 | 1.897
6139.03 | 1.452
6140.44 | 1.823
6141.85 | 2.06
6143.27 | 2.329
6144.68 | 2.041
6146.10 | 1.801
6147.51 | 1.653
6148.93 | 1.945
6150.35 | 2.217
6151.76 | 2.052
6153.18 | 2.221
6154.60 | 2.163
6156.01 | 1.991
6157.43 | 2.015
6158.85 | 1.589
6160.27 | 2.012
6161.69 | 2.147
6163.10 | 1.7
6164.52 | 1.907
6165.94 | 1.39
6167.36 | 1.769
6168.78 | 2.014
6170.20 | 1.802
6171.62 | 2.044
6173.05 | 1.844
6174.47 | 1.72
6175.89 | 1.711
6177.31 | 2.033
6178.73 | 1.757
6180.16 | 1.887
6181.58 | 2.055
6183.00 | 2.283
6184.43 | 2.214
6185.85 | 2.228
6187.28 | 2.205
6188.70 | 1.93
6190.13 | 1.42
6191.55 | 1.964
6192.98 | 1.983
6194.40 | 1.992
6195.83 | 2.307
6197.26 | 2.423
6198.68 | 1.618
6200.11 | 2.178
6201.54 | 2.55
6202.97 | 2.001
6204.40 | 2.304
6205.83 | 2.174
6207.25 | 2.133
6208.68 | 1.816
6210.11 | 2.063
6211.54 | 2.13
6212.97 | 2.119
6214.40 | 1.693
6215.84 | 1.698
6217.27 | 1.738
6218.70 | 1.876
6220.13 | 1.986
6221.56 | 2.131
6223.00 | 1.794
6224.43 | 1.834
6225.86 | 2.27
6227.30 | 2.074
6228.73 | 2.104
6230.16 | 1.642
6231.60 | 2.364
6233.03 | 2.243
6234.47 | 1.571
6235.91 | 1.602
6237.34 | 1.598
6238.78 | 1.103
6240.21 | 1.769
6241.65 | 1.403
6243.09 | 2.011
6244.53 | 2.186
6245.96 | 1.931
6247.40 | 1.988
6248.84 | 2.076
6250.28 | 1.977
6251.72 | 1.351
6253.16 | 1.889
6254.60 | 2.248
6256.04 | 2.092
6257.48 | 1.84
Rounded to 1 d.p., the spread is -1.4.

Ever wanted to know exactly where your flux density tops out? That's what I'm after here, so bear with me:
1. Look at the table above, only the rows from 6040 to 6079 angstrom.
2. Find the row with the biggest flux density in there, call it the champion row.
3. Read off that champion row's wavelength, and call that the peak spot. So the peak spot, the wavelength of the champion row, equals 6047.83 angstrom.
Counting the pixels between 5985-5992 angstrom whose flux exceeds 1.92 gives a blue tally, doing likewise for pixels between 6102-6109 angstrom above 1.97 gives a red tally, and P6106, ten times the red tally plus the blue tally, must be 22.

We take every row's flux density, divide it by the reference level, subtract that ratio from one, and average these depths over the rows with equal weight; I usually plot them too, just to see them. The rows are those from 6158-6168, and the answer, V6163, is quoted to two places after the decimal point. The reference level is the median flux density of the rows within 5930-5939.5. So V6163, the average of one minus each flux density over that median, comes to 0.20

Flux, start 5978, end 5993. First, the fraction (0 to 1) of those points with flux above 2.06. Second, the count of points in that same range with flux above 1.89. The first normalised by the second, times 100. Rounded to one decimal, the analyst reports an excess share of 5.1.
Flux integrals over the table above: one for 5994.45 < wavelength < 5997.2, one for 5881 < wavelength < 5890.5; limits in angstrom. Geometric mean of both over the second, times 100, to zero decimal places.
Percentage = 55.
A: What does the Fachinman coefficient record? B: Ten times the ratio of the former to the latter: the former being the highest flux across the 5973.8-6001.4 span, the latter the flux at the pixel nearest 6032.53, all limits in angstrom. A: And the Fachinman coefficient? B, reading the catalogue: 12.3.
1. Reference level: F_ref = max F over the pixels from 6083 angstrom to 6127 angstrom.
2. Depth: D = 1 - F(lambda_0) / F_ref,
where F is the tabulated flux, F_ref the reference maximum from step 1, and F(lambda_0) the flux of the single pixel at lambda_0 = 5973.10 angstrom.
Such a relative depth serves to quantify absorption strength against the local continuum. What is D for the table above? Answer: 0.35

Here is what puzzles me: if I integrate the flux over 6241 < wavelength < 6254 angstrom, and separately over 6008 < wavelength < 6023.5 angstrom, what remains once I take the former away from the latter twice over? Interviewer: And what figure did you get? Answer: -20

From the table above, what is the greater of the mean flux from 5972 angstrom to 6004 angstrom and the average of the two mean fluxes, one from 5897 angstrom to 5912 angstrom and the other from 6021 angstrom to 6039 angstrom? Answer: 2.02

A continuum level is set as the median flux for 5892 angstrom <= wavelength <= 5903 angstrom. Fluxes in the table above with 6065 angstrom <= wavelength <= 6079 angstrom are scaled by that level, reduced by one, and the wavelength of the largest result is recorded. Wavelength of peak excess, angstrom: 6070.15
